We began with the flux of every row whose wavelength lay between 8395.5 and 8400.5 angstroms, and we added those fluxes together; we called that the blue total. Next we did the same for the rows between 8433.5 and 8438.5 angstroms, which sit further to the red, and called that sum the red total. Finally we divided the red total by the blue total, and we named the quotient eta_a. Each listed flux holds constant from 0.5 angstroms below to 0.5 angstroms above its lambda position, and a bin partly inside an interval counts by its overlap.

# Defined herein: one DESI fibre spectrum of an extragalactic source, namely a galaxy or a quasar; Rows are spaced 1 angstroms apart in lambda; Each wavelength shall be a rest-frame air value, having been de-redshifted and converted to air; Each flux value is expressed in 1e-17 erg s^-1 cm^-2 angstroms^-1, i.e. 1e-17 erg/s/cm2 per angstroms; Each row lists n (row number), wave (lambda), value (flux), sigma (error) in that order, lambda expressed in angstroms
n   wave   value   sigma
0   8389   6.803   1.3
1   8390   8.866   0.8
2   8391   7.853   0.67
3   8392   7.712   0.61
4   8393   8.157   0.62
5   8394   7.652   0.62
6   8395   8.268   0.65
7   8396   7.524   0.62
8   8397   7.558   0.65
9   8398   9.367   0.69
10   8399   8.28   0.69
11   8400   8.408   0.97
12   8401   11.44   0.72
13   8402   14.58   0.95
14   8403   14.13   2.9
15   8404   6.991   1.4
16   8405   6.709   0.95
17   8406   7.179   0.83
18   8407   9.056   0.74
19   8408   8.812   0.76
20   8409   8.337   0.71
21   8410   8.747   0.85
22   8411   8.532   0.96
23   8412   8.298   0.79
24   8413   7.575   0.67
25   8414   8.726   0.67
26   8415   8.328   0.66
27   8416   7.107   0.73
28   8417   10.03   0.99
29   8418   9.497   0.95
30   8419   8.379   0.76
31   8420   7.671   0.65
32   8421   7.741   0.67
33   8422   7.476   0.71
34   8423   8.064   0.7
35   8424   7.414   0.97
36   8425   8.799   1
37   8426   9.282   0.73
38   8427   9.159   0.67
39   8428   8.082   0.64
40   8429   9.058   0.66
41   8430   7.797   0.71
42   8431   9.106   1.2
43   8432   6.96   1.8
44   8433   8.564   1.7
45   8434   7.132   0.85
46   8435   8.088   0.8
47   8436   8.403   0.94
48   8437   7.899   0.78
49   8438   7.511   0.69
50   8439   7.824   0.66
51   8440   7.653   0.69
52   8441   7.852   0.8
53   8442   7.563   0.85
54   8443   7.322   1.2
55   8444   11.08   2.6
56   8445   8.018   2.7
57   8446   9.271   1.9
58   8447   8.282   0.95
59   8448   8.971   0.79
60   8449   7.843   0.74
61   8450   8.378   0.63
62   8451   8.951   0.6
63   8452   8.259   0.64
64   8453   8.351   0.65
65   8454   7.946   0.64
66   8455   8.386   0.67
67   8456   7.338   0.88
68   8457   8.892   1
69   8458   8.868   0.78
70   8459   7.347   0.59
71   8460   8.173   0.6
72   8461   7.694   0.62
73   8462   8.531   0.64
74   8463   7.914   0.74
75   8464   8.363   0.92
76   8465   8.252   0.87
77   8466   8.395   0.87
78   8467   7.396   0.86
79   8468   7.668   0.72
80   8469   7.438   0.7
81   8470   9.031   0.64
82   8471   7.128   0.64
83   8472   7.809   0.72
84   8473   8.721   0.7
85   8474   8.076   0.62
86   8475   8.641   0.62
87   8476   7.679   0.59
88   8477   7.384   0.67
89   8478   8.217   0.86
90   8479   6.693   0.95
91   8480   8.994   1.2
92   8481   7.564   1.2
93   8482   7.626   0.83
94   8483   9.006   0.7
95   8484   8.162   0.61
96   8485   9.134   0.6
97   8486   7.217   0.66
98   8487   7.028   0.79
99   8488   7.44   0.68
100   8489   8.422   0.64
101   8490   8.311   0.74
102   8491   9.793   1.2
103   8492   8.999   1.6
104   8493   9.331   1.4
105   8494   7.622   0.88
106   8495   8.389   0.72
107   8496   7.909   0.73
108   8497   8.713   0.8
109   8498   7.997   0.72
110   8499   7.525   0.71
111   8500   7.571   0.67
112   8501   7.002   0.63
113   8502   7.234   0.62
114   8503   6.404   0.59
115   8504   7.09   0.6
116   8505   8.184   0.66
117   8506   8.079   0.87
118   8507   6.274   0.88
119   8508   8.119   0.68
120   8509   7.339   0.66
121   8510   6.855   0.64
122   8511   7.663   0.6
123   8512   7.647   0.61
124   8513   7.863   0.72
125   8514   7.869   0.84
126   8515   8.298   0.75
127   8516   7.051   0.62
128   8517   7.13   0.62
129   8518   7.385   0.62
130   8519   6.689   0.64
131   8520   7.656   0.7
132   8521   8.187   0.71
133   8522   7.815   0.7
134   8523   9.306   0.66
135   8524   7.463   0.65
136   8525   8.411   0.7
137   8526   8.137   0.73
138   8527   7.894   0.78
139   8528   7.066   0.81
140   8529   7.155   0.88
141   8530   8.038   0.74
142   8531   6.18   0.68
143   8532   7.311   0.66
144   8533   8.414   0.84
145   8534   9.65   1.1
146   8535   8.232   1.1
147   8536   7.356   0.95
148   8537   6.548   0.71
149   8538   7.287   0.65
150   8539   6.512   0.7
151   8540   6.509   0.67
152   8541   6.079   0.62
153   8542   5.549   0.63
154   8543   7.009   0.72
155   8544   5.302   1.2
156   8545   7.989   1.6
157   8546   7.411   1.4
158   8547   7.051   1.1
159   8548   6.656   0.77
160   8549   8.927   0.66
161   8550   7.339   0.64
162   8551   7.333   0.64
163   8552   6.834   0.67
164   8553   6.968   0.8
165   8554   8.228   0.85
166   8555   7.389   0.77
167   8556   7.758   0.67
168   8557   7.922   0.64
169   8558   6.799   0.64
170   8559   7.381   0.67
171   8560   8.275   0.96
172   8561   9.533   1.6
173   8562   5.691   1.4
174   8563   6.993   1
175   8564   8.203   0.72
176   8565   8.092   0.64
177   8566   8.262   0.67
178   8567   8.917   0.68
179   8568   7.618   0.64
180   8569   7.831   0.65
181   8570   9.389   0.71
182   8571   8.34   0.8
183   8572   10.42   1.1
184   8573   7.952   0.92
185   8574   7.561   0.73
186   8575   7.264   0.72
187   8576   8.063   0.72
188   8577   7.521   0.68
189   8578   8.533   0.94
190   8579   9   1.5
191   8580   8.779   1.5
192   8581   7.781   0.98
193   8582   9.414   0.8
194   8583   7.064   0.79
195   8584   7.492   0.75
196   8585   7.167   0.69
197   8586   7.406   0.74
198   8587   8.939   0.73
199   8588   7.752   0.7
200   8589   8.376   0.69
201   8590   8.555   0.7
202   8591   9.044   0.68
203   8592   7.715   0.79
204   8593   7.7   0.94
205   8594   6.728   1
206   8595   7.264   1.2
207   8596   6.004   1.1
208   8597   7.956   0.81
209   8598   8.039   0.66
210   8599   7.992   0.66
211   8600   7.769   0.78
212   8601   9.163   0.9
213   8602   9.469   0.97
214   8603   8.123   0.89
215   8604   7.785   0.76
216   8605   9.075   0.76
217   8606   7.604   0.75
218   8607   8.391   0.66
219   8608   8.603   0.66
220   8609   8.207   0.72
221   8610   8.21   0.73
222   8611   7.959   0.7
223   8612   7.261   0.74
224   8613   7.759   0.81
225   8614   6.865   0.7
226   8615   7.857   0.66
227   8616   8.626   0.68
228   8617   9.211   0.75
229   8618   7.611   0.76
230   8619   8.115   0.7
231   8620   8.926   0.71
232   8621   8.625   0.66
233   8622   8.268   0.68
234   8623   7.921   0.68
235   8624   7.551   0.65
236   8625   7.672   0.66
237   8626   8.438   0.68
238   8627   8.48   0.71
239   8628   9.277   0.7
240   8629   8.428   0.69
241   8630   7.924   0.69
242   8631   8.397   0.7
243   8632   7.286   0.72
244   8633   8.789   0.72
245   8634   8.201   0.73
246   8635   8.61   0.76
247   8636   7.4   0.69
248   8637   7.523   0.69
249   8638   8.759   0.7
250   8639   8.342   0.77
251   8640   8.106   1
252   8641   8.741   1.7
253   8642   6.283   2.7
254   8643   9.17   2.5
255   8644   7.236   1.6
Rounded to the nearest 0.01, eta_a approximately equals 0.95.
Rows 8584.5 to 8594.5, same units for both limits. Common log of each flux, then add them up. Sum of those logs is 8.98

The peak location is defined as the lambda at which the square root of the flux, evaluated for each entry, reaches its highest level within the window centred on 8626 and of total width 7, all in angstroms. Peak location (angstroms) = 8628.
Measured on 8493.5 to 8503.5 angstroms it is 8497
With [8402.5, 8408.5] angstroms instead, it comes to 8403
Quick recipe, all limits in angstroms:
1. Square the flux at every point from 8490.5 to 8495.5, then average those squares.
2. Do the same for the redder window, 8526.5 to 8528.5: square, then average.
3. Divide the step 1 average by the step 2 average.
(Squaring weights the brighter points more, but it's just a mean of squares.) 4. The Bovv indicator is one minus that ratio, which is -0.40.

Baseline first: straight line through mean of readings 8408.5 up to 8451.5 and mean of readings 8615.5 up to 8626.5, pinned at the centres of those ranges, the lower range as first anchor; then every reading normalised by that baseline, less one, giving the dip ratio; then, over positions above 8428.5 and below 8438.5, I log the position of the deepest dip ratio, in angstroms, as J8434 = 8432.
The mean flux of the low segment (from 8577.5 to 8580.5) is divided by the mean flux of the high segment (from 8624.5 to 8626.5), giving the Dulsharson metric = 1.09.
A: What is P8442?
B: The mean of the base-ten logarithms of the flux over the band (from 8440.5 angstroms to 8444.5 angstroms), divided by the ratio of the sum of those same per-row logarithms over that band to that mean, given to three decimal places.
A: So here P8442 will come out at 0.230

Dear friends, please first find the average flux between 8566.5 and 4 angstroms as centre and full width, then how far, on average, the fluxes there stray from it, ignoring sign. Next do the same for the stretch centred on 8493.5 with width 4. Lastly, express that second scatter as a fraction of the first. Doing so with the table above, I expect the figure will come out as 1.6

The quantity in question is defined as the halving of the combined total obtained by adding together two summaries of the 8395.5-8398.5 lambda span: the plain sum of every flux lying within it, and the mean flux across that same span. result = 16.3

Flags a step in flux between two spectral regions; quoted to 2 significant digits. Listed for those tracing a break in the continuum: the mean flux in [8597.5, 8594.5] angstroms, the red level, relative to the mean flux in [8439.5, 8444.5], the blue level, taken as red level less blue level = -1.2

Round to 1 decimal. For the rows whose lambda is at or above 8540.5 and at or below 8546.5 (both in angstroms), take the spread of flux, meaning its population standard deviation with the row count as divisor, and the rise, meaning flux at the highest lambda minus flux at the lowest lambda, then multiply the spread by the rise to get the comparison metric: 1.3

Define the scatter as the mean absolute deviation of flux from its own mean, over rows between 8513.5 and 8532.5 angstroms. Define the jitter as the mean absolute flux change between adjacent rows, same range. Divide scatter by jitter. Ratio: 0.71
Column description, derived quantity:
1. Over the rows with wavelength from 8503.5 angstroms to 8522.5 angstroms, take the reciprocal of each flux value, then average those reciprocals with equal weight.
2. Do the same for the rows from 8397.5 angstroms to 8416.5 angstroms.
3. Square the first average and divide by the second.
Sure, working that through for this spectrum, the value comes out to 0.153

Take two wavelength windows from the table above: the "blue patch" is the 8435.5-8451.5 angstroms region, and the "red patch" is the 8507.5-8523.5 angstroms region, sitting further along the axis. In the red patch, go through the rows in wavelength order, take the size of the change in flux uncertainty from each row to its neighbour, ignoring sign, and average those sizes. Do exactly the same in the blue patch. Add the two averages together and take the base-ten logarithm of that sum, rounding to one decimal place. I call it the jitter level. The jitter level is -0.5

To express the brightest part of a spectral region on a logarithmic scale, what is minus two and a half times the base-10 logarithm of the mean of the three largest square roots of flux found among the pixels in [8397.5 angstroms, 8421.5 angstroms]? -1.41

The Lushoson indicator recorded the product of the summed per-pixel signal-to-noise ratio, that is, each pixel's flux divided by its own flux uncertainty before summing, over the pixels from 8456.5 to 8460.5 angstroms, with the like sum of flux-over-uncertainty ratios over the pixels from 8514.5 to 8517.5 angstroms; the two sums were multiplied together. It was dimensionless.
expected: 1572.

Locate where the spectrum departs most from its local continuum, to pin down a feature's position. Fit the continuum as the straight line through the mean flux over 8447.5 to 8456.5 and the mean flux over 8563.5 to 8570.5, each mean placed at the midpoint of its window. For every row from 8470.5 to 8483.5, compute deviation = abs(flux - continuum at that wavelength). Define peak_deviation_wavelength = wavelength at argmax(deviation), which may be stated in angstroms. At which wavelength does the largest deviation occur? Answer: 8479 angstroms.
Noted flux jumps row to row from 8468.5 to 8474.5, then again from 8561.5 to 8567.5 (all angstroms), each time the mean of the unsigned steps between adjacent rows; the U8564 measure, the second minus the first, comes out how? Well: -0.5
